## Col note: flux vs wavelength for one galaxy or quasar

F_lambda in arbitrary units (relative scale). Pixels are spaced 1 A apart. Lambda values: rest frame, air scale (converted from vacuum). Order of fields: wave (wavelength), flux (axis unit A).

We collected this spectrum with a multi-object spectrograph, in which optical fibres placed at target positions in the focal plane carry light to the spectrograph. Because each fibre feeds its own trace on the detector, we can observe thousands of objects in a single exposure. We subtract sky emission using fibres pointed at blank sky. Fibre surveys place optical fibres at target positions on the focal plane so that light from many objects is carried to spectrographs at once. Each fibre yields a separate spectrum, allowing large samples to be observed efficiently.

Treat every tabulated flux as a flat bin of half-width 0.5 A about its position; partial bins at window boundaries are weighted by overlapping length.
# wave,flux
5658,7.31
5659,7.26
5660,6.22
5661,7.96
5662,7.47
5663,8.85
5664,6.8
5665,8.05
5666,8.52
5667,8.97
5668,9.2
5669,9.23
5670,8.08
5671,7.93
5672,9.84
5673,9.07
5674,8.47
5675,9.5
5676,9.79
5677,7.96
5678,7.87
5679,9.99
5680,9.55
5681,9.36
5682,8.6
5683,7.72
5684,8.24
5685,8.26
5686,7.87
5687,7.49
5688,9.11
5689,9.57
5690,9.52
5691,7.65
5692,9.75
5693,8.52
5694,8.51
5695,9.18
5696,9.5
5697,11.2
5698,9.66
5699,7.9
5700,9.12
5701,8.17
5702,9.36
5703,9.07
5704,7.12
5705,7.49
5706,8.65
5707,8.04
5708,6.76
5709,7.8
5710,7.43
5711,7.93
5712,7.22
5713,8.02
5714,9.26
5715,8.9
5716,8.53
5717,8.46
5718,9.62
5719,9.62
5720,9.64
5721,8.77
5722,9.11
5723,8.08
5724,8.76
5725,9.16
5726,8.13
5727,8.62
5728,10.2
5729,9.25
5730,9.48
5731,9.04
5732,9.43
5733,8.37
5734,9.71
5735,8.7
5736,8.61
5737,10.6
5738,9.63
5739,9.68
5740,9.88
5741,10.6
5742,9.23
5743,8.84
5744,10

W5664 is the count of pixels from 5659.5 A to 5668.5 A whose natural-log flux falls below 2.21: 8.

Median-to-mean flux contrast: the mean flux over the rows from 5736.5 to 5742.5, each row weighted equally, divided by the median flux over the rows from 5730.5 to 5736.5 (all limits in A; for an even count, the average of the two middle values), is 1.12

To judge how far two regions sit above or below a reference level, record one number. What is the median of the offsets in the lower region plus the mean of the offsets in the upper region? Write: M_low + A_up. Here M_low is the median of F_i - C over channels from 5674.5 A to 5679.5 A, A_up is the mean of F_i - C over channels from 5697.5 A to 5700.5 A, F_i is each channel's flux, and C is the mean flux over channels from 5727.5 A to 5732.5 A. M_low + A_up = -0.57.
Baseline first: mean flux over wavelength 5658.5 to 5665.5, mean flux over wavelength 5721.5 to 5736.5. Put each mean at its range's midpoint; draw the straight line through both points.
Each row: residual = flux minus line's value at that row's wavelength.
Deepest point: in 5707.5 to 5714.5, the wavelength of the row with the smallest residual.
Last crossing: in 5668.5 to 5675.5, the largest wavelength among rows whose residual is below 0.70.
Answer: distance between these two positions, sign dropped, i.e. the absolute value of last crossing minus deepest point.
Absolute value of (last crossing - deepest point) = 34 A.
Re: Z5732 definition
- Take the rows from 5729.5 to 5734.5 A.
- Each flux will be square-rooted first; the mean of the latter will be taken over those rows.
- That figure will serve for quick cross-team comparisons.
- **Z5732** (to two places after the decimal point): 3.03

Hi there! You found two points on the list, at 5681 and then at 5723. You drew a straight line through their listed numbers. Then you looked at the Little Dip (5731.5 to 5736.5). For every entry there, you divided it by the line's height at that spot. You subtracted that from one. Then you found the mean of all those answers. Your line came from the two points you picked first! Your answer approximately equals -0.16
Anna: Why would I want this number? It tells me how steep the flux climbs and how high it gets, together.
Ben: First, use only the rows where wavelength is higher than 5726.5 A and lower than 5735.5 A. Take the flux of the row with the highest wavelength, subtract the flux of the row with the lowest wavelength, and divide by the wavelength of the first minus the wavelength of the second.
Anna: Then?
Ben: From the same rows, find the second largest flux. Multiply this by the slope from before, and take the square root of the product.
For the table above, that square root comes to 0.3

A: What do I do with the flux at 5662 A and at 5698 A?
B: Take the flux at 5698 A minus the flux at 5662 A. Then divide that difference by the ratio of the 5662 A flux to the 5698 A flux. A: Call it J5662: 2.8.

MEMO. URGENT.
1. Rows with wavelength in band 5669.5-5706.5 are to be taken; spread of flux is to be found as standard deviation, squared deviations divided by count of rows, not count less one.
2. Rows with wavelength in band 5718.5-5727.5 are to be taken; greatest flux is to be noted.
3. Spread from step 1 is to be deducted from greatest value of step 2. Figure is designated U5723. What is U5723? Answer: 8.8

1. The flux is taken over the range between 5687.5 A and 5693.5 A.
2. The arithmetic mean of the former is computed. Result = 9.02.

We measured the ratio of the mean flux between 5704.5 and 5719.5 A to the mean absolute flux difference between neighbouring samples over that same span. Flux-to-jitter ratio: 11.9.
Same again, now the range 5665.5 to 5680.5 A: 11.3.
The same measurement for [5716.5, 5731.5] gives 13.8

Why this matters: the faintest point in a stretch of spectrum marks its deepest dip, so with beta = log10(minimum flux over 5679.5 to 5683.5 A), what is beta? 0.888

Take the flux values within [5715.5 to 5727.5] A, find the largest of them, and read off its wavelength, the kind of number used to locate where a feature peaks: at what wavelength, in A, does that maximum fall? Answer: 5720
